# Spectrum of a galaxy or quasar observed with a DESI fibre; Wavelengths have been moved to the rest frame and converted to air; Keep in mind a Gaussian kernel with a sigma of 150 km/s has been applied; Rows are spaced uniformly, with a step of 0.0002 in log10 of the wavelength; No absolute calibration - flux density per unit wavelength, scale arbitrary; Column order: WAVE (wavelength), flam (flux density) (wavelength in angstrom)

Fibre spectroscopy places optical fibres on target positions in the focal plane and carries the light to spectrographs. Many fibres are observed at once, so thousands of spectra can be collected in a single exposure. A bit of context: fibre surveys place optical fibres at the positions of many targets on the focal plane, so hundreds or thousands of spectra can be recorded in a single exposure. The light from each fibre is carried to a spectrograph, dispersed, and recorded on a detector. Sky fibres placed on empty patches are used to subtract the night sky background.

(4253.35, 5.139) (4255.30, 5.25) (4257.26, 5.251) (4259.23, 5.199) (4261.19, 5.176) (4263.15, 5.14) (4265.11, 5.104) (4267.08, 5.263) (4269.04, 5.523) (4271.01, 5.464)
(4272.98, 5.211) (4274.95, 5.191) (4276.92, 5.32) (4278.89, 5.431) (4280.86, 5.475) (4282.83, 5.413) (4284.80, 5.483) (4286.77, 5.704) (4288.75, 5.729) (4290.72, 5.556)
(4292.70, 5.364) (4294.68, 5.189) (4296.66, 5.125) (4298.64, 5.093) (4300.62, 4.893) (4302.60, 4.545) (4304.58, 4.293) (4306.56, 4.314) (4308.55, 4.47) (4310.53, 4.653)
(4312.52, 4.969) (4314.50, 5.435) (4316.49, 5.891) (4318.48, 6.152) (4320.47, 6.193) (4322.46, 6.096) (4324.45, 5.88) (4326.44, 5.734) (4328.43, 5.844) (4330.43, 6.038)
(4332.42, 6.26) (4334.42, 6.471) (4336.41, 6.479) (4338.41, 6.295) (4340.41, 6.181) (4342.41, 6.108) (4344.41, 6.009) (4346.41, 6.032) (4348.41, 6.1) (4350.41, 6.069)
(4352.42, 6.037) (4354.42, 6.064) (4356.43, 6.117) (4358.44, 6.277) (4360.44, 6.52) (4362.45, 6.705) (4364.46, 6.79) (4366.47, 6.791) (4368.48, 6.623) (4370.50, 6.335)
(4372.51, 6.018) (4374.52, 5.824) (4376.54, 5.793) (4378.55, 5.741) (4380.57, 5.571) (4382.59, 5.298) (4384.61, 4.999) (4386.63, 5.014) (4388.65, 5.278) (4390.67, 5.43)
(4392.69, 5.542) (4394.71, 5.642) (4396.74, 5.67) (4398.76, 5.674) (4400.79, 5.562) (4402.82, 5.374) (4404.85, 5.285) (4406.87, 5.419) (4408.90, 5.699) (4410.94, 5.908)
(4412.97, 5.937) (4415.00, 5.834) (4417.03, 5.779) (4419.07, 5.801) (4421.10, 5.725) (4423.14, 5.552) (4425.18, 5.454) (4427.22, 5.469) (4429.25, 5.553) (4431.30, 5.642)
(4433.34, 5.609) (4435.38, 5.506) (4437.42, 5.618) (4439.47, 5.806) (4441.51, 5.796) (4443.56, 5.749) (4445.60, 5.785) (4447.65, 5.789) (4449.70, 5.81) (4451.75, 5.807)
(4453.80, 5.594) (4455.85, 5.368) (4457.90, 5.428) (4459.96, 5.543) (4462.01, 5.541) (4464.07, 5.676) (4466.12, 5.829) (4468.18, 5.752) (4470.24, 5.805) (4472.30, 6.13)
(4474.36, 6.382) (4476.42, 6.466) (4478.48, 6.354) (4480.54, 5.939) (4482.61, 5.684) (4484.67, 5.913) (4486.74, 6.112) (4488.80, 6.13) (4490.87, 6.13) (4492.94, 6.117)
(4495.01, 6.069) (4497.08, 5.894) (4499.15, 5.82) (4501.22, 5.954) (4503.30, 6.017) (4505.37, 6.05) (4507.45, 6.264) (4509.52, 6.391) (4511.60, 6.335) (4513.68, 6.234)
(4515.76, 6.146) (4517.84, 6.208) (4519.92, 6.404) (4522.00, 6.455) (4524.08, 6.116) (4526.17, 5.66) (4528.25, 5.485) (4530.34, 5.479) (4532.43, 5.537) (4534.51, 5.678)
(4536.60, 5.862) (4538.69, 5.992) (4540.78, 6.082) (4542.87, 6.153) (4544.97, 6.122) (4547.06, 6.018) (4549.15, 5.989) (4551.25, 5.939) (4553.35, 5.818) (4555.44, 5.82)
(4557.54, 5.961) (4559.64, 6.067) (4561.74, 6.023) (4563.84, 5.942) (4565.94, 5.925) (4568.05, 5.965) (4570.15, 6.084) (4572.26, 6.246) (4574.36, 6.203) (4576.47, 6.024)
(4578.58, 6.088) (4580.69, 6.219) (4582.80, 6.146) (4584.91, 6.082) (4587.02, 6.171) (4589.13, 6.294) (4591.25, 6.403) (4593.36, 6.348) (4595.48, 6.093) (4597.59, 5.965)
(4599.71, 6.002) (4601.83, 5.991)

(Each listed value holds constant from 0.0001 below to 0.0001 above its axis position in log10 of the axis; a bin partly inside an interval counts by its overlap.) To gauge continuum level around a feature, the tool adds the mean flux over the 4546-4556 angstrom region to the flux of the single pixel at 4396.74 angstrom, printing 11.6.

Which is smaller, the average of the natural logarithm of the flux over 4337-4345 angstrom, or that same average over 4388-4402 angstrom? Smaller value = 1.71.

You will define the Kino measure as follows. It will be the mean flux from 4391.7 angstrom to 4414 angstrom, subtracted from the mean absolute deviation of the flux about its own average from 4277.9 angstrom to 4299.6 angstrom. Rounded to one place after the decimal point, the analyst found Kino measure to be -5.4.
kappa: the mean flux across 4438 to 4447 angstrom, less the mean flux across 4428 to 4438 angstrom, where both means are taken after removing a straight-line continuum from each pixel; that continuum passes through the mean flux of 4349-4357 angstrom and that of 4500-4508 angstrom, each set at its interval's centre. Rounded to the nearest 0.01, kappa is 0.20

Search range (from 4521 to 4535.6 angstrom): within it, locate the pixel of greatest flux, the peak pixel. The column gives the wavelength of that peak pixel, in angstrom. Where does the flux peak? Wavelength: 4522.00 angstrom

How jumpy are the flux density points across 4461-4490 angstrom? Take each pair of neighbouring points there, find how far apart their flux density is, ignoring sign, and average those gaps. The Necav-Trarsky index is 0.18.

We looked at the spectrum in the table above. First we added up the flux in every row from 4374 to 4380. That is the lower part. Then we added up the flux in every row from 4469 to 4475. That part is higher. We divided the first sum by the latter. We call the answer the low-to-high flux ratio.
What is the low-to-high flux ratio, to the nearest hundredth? 0.95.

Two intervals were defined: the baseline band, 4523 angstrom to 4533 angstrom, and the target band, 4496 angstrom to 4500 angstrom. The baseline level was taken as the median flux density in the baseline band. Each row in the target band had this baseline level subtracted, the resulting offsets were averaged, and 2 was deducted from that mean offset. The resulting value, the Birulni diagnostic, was -1.7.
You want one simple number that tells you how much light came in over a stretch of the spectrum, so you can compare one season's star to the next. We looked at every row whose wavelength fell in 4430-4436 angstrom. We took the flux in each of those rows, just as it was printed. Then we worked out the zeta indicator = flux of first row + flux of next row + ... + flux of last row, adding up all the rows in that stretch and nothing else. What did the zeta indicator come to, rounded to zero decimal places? 17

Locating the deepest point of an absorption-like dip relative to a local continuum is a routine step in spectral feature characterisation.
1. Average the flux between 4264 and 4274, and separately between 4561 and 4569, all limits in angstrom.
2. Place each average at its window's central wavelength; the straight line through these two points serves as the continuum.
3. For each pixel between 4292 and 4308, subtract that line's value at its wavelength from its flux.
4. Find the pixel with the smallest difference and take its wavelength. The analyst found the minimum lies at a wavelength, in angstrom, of 4304.58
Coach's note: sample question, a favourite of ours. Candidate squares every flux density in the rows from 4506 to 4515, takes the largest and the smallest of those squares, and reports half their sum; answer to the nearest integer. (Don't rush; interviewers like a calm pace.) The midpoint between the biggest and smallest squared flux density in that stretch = 40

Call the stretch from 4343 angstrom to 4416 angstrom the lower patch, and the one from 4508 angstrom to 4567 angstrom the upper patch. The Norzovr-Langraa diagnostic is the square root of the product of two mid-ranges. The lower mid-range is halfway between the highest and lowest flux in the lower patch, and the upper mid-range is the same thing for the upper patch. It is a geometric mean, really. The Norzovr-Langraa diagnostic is 5.93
